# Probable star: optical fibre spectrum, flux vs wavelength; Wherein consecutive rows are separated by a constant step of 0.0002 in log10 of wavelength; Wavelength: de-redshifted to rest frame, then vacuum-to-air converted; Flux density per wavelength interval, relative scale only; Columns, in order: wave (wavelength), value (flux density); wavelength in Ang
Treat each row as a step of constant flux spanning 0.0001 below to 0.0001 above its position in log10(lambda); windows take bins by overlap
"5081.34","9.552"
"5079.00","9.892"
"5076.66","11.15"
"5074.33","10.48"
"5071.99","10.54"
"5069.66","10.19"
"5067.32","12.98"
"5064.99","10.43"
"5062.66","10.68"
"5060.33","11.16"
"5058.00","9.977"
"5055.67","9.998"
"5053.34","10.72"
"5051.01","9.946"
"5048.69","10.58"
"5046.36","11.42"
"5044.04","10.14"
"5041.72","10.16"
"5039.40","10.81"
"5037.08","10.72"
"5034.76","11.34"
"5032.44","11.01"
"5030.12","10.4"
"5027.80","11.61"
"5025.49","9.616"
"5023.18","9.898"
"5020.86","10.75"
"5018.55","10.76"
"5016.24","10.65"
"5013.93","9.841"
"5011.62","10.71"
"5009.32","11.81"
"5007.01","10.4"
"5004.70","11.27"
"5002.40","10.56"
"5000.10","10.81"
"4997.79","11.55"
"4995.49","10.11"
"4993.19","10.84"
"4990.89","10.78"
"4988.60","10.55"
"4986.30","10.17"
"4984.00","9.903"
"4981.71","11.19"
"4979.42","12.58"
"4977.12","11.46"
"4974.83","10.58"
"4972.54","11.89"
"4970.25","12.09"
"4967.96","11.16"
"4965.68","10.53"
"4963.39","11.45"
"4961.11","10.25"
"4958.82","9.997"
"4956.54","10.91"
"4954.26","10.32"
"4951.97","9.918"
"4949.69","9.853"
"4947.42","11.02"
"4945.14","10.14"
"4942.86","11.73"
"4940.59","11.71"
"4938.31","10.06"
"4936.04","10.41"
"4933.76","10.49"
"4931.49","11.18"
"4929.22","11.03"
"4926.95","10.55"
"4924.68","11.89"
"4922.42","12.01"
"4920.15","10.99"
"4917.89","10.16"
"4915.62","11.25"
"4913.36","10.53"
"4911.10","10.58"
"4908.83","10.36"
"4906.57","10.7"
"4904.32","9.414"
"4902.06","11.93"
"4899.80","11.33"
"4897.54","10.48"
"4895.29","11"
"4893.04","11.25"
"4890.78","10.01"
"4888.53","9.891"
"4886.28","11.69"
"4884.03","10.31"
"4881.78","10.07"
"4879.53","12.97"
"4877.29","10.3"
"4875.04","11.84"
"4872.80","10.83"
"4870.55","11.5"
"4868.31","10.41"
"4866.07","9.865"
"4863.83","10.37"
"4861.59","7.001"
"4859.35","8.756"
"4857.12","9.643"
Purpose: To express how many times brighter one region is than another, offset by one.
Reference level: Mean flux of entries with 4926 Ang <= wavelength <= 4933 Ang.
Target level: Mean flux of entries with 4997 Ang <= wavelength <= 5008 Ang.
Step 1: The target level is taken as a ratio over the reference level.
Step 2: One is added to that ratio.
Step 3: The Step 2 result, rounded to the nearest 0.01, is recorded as 2.00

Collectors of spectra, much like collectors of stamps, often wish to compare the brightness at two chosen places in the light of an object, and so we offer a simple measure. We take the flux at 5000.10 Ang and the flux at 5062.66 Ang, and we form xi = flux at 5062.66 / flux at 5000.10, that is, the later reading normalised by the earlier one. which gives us 0.99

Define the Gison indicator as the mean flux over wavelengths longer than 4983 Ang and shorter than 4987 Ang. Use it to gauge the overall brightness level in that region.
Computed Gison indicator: 10.0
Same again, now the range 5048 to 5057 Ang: 10.3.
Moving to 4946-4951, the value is 10.4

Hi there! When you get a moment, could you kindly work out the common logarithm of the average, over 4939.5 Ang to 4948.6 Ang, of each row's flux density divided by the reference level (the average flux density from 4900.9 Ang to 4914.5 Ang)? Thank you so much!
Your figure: 0.023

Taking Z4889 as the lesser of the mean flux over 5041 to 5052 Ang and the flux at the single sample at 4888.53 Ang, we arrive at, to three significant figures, 9.89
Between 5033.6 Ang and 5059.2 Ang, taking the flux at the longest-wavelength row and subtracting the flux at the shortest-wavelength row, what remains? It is -1.4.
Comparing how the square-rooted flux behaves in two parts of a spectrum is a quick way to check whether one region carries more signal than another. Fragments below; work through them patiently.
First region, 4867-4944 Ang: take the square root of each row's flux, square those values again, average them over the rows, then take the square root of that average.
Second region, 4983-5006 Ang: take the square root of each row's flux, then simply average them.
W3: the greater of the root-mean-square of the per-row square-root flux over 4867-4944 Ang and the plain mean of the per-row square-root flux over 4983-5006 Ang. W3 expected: 3.303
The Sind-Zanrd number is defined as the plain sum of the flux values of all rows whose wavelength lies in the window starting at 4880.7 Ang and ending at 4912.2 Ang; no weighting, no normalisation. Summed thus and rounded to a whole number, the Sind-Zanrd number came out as 149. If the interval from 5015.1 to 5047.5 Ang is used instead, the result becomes 149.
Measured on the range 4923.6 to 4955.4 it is 150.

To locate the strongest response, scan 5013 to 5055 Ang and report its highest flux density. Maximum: 11.61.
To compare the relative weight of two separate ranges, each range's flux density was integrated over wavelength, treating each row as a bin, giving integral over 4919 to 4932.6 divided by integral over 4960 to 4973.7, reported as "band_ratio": 1.00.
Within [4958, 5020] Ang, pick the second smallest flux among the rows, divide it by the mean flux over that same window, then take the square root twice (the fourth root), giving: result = 0.977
